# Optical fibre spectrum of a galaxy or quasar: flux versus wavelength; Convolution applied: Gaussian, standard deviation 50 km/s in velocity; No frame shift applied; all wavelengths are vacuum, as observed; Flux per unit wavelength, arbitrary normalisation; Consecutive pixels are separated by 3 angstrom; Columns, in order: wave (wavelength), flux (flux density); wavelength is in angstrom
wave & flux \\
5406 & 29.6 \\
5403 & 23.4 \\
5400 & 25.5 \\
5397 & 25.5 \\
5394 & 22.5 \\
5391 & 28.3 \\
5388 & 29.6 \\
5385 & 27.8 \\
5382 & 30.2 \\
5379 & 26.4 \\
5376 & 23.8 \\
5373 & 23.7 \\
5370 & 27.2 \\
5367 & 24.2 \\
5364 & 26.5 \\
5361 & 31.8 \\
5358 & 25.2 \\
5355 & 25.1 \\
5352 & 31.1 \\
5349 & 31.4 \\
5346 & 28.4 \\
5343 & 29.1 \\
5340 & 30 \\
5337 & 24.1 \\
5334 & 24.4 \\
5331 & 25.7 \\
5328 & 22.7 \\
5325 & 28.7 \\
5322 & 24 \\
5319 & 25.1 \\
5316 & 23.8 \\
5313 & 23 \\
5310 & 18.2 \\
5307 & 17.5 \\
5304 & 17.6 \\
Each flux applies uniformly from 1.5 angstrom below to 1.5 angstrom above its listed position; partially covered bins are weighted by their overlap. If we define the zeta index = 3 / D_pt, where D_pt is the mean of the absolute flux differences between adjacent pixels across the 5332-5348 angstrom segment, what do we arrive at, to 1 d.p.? 1.5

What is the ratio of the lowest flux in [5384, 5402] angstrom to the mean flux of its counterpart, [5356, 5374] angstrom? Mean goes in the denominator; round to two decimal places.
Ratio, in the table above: 0.85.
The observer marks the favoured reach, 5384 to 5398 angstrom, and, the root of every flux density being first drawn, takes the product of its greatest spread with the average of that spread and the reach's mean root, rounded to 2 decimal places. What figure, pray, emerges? 2.04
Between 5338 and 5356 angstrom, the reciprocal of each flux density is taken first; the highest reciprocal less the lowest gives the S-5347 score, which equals 0.0080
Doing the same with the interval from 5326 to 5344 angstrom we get 0.0107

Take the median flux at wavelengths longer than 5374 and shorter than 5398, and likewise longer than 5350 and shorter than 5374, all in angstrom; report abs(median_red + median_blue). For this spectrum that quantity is 53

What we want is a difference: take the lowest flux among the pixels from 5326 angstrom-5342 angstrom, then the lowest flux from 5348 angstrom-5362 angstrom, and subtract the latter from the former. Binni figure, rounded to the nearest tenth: -2.4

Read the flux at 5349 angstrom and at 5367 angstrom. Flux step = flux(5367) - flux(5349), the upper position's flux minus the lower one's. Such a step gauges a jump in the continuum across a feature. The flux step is -7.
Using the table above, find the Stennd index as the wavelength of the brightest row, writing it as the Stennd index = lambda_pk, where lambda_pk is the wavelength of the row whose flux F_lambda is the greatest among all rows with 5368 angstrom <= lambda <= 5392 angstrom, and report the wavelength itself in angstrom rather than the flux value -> 5382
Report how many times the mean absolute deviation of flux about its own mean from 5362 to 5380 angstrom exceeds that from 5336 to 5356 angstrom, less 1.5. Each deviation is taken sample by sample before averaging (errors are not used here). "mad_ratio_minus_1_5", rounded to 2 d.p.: -0.87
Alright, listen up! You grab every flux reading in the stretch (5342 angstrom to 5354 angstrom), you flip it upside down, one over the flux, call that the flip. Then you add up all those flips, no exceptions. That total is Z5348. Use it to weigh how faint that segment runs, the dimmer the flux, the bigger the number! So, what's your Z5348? 0.13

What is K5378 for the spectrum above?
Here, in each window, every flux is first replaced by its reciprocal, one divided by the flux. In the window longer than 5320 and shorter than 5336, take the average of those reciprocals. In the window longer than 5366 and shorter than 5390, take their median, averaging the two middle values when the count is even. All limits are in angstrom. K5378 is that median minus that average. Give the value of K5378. -0.0028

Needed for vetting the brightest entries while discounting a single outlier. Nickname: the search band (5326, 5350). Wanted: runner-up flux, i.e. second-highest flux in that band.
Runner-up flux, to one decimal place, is 30.0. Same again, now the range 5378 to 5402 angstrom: 29.6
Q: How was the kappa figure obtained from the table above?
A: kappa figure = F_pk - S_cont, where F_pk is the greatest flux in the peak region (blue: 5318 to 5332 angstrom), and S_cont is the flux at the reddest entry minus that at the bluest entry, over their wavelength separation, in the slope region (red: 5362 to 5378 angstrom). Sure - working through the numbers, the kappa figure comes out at 28.9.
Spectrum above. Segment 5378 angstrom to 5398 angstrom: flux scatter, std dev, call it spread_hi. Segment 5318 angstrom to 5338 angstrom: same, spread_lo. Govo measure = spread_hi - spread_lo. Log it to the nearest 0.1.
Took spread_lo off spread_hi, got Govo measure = 0.7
